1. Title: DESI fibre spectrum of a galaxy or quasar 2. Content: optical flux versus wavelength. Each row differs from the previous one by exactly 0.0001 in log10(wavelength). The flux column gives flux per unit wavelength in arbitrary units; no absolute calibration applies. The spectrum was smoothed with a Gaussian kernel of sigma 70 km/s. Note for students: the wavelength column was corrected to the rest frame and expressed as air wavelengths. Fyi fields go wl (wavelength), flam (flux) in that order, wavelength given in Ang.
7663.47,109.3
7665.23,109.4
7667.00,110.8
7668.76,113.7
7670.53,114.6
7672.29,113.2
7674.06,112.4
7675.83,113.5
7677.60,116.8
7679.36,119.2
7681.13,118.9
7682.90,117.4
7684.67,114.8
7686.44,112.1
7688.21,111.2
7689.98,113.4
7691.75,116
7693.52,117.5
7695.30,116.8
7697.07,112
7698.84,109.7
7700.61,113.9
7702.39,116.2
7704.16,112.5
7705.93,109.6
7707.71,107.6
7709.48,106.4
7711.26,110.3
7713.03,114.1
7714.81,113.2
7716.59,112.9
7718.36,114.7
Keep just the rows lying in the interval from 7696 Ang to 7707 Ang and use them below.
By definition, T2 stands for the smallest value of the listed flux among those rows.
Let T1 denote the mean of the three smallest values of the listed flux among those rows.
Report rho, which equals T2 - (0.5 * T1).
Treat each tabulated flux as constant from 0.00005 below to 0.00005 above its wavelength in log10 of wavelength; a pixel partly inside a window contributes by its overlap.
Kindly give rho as 54.4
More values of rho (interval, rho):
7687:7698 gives 55.1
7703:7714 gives 52.5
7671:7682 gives 55.9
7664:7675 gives 54.0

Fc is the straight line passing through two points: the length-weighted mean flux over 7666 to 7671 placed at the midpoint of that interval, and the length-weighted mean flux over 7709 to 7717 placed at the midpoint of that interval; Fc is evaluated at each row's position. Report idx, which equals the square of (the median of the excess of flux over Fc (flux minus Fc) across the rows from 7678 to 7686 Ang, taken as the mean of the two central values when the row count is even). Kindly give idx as 34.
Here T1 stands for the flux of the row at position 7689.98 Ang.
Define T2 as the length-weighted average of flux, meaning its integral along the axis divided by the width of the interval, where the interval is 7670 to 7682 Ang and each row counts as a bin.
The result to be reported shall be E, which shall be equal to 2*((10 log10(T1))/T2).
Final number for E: 0.356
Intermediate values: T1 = 113.4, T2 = 116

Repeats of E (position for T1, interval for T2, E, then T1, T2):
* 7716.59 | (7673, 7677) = 0.363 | 112.9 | 113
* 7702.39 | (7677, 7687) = 0.354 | 116.2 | 117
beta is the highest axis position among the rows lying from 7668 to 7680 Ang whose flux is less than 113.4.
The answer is 7674.06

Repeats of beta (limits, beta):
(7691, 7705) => 7704.16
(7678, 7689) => 7688.21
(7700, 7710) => 7709.48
